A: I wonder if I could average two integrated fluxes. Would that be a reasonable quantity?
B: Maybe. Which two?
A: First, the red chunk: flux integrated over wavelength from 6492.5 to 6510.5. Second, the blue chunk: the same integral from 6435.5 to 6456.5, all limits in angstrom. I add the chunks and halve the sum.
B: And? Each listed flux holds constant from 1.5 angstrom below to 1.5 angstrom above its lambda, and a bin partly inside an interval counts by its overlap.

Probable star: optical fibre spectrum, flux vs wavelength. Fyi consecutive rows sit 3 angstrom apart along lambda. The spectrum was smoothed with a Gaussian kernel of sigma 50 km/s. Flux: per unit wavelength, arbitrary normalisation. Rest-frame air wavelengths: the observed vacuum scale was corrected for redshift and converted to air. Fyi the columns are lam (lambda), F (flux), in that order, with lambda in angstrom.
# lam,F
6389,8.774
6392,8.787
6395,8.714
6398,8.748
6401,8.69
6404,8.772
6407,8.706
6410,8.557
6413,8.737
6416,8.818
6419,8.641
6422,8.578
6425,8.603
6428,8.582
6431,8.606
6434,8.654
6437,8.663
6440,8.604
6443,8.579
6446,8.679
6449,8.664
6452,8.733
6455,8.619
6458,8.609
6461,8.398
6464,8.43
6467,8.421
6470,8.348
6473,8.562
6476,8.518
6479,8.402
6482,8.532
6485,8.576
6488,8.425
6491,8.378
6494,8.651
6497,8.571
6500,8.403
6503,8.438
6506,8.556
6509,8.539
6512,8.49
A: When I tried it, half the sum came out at 168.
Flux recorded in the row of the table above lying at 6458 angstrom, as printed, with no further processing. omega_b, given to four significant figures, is 8.609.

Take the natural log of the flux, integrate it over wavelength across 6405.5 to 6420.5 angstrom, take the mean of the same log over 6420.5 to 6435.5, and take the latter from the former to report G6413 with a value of 30.3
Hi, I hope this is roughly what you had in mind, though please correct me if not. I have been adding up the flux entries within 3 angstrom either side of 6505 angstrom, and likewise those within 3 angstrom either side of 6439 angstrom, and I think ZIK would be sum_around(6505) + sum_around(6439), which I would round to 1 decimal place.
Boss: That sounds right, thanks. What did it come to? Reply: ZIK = 34.3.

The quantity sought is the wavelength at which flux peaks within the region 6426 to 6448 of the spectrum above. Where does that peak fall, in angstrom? 6446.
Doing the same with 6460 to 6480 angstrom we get 6473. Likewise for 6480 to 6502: 6494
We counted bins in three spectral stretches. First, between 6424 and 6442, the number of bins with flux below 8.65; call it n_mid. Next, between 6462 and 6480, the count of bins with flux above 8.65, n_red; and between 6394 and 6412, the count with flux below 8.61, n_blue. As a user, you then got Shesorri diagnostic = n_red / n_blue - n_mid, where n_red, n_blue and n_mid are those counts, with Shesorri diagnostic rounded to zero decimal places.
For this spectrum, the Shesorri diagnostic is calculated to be -4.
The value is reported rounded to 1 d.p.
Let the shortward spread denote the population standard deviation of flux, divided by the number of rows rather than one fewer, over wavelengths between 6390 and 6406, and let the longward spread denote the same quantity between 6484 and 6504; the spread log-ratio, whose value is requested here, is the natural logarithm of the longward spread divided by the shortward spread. 1.0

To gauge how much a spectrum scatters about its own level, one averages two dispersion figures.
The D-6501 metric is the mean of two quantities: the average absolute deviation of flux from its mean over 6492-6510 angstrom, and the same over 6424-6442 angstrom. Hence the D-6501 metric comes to 0.05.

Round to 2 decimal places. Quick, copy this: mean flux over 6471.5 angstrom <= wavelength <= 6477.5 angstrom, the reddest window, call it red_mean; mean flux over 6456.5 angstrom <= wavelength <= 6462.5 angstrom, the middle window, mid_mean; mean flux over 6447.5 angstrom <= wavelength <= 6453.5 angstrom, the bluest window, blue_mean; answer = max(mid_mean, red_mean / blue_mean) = 8.50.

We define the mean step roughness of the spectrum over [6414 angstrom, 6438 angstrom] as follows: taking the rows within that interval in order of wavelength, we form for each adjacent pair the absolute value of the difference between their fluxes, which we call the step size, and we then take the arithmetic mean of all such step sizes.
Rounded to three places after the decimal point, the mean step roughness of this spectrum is 0.052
